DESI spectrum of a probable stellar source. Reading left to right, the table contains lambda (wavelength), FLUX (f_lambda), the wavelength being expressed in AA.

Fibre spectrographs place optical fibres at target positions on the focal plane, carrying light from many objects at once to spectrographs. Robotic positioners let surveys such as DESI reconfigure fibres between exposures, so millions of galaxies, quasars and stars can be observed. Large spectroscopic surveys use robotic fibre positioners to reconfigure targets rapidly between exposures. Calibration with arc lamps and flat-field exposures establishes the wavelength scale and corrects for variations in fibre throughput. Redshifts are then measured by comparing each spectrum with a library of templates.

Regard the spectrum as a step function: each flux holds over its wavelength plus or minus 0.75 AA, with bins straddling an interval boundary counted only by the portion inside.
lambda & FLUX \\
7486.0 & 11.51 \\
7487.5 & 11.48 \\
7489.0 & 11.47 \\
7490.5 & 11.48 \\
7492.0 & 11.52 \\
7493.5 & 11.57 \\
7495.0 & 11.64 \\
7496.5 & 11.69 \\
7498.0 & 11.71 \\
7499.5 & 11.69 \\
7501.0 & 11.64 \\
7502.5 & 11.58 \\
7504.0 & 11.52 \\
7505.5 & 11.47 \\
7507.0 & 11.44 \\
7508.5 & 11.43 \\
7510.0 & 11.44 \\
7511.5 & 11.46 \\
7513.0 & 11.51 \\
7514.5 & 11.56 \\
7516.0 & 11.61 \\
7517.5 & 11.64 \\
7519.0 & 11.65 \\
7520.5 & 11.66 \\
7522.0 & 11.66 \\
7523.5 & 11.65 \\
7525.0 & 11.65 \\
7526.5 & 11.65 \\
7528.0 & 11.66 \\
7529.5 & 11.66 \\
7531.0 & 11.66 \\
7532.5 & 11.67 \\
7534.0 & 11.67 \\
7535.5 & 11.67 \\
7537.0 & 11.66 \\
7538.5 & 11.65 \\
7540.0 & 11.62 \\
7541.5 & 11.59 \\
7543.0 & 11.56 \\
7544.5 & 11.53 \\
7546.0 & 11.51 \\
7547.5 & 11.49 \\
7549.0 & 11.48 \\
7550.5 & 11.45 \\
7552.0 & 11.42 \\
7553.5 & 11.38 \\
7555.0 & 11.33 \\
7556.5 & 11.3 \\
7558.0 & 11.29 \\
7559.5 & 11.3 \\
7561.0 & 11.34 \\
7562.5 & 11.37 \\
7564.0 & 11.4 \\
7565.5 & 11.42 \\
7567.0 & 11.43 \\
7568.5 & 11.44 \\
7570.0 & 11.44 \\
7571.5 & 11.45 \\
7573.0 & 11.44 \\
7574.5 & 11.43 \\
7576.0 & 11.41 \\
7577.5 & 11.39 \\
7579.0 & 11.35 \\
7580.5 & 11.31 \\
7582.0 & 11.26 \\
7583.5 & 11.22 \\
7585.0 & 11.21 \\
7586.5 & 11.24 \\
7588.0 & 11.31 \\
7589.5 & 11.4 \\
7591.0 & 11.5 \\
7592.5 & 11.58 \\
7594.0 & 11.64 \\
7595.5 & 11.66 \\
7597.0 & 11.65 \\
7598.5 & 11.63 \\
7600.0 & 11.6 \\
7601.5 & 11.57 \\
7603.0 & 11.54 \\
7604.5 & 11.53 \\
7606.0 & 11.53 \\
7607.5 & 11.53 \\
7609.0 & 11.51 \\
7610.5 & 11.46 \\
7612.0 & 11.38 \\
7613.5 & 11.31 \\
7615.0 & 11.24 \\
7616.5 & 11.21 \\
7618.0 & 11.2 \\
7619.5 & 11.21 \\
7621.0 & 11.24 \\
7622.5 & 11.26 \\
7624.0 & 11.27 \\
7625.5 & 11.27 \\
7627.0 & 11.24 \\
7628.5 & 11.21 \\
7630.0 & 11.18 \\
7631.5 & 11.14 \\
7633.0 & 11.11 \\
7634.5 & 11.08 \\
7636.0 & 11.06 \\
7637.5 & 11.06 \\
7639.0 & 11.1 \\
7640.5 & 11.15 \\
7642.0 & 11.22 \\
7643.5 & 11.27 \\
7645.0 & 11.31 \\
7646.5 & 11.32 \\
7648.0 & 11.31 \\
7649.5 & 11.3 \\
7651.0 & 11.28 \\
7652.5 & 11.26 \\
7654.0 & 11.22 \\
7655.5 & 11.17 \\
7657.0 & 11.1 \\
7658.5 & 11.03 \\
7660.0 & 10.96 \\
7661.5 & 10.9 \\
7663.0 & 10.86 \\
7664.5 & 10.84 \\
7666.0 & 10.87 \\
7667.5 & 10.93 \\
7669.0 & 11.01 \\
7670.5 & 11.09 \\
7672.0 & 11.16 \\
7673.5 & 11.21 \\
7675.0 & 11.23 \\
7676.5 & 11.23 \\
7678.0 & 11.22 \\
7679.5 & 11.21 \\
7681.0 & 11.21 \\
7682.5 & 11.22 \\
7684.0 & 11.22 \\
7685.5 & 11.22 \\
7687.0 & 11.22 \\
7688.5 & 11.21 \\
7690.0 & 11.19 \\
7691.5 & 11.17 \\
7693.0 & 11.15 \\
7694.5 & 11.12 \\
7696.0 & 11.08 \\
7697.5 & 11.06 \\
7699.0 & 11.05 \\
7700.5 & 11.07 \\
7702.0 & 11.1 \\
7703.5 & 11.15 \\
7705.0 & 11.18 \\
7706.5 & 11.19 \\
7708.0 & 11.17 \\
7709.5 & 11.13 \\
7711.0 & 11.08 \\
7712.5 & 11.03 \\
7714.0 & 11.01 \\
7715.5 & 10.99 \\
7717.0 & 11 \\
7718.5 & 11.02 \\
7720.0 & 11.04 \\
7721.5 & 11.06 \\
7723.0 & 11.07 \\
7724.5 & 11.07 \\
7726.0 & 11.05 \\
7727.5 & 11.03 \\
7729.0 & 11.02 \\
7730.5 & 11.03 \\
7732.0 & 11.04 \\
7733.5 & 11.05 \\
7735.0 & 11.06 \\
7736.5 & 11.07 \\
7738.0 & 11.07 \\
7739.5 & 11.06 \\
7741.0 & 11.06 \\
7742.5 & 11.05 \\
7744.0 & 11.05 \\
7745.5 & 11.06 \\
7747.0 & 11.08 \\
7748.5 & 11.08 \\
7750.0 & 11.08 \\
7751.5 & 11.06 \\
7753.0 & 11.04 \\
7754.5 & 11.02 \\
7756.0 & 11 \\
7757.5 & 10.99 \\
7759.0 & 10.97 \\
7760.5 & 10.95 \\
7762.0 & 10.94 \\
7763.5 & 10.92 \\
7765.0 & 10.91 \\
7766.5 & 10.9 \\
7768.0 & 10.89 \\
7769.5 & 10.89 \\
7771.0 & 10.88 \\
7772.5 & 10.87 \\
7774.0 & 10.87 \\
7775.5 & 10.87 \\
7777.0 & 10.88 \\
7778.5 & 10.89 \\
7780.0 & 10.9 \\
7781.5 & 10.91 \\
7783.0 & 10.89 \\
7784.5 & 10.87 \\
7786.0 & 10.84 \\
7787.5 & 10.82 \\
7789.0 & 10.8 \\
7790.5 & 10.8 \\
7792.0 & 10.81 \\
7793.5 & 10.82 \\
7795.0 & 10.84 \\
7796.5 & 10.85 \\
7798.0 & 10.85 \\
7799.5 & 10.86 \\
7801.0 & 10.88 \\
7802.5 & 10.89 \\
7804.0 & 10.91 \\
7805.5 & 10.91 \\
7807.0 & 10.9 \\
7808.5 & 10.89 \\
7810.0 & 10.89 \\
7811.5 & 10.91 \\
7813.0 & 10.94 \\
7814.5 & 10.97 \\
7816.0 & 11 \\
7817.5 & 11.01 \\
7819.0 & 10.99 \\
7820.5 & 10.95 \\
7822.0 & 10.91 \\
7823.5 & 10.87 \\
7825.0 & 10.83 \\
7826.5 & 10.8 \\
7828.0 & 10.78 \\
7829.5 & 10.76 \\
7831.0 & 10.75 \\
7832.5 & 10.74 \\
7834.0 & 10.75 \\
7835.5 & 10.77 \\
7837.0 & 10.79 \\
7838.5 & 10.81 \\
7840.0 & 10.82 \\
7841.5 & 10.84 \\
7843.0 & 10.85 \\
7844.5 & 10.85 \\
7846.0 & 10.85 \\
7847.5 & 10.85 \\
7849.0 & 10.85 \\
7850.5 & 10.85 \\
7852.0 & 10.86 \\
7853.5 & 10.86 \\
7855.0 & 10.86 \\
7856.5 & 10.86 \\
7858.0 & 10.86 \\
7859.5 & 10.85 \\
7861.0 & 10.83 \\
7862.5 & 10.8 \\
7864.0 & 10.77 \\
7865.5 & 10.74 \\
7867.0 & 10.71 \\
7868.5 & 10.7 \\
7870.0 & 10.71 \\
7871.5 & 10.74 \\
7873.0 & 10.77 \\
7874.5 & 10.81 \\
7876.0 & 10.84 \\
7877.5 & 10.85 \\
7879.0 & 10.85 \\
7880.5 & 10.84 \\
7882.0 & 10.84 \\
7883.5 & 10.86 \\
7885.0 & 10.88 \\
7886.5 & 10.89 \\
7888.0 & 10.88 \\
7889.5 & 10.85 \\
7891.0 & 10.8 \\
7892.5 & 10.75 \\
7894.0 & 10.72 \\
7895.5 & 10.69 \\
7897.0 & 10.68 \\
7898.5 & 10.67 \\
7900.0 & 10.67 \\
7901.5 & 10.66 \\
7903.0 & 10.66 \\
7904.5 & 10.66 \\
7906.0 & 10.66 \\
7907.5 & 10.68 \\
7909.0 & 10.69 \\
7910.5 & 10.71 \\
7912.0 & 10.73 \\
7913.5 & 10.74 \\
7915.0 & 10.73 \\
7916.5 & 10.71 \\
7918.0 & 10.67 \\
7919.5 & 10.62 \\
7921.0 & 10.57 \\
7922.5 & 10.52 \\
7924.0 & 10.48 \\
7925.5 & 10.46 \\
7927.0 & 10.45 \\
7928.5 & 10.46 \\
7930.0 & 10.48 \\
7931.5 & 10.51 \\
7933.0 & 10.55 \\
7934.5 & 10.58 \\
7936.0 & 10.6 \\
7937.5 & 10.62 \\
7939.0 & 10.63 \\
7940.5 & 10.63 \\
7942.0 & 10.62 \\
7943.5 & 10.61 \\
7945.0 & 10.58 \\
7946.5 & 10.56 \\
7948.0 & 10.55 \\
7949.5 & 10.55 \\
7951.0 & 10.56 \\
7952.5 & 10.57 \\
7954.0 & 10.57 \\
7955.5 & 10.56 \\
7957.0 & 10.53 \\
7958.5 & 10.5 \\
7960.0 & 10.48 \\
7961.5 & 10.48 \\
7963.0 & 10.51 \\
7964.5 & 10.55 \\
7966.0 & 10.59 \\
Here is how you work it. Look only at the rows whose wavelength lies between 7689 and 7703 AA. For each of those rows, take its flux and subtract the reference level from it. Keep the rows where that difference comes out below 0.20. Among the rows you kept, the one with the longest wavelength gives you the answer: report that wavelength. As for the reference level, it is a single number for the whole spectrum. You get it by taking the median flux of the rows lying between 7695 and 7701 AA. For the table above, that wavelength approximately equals 7702.0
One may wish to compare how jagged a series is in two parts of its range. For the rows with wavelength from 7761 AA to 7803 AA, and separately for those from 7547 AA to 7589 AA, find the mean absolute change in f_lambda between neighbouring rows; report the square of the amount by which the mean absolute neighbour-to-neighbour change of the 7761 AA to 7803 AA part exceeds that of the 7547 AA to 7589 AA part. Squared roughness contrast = 0.0002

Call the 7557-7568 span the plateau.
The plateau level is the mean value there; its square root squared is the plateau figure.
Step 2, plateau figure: 11.4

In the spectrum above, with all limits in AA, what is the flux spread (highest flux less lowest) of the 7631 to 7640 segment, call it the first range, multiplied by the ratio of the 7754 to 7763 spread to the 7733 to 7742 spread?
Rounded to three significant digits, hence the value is 0.320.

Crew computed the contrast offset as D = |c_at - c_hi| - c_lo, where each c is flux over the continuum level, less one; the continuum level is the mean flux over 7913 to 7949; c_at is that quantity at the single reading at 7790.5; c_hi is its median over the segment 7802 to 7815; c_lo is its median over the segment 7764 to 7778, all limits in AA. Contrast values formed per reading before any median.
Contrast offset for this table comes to -0.018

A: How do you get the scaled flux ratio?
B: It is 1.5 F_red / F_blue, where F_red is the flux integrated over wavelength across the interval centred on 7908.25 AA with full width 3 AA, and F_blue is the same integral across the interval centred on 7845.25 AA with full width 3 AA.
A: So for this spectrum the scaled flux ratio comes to 1.48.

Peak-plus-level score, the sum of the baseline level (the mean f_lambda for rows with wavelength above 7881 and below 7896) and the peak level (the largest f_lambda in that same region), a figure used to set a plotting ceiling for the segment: 21.71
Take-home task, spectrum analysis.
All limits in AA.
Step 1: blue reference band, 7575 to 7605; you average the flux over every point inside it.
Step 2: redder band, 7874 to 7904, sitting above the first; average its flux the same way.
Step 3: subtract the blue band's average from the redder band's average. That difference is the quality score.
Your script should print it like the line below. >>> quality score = -0.67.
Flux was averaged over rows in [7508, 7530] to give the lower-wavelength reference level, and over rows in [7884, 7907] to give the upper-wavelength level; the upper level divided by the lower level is 0.927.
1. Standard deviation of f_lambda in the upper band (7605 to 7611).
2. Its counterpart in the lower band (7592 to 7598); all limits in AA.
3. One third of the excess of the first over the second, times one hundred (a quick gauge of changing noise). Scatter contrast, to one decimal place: -0.1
